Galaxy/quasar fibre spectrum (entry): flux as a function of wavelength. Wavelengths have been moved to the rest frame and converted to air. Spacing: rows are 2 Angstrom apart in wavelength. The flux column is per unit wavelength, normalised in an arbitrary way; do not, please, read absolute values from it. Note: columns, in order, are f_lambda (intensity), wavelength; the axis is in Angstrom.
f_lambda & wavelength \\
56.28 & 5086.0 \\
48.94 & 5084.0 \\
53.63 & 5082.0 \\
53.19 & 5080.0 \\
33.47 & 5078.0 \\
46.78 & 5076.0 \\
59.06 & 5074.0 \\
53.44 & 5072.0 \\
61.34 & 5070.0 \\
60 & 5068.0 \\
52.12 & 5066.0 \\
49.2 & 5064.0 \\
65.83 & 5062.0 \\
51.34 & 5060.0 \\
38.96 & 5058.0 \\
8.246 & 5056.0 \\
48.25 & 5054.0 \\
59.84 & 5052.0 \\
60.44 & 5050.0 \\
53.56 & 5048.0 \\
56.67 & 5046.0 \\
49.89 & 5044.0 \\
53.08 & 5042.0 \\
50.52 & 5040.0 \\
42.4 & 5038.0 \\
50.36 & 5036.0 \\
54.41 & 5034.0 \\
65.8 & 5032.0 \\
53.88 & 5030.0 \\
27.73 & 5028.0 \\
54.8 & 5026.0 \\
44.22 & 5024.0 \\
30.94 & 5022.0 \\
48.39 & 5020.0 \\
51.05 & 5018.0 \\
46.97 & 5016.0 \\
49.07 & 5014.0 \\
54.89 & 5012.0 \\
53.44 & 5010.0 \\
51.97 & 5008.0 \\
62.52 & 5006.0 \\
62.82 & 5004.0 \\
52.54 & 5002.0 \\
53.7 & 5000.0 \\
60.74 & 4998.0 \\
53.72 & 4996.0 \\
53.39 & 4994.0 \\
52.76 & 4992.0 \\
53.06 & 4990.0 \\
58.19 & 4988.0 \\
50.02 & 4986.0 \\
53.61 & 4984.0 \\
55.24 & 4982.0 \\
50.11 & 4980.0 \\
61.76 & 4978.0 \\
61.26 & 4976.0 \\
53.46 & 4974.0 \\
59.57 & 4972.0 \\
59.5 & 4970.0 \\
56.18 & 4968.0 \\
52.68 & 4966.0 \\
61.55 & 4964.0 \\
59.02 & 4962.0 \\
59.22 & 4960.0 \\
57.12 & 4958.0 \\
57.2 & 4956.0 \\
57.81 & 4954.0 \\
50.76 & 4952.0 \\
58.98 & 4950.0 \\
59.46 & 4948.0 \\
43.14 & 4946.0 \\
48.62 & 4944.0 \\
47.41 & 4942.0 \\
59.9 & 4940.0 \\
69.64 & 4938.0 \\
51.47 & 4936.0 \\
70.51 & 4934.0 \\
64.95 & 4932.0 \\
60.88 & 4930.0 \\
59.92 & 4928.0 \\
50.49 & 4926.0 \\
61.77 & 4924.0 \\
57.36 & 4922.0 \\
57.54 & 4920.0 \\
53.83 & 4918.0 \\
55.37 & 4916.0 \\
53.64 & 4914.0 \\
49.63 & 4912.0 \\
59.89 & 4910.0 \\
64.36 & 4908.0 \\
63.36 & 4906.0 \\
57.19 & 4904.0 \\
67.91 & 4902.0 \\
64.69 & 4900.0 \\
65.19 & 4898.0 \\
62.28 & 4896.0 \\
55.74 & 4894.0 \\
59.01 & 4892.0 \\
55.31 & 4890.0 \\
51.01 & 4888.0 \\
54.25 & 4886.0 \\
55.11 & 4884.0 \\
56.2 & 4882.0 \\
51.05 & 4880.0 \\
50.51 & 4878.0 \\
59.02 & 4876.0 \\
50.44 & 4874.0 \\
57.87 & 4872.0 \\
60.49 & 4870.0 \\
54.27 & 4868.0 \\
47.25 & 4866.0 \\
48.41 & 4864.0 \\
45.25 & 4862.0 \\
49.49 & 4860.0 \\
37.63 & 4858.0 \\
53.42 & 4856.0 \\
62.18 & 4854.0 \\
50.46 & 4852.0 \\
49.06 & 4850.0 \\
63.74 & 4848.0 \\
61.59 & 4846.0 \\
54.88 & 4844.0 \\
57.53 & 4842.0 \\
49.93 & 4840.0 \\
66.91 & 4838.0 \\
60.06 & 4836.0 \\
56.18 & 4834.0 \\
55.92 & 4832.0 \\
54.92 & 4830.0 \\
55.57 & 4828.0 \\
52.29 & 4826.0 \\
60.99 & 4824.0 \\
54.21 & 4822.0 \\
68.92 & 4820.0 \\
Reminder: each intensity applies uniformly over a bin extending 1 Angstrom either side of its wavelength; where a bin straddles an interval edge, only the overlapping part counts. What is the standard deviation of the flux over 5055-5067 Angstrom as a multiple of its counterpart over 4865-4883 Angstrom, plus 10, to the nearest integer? 14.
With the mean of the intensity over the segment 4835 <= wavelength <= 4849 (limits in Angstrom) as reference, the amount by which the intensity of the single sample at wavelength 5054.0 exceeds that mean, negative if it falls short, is -11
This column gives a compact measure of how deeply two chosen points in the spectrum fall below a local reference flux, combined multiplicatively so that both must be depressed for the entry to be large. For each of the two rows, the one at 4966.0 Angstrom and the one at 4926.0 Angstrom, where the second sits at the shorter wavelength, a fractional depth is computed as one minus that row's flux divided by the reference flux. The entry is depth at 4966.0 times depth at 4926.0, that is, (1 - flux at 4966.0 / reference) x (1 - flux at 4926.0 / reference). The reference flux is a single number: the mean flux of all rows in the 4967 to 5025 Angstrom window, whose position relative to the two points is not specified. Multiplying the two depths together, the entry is 0.0010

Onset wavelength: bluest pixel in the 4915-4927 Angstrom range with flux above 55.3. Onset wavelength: 4916.0 Angstrom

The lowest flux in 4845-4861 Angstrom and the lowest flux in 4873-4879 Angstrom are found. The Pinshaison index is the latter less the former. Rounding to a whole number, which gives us 13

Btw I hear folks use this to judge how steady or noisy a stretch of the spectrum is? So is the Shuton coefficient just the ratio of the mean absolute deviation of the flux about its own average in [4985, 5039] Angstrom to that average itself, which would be 0.11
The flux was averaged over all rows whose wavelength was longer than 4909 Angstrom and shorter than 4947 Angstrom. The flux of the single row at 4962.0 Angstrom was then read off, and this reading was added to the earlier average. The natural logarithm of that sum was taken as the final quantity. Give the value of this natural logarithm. 4.751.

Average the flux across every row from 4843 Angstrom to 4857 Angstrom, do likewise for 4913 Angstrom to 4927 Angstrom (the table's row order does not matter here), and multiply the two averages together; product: 3147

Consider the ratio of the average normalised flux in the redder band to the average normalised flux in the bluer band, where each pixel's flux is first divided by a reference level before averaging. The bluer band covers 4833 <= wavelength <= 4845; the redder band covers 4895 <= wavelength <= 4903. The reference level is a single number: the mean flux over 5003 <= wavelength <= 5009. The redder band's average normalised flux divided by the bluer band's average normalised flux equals 1.13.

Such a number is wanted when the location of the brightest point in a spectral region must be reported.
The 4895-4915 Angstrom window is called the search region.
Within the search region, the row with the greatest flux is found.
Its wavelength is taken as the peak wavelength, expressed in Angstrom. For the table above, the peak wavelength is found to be 4902.0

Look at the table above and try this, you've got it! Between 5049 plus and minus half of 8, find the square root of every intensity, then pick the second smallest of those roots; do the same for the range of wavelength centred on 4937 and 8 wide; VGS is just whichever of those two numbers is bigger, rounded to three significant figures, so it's 7.74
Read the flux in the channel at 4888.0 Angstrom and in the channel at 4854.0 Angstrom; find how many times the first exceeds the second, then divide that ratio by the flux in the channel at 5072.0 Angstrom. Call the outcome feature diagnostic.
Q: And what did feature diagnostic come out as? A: 0.0154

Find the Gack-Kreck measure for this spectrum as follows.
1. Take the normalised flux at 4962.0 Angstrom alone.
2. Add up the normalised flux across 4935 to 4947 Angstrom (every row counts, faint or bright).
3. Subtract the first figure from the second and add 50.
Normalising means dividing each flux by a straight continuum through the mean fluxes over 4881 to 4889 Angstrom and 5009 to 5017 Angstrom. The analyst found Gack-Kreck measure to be 54.9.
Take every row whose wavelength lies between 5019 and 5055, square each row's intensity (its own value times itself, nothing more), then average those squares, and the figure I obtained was 2614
